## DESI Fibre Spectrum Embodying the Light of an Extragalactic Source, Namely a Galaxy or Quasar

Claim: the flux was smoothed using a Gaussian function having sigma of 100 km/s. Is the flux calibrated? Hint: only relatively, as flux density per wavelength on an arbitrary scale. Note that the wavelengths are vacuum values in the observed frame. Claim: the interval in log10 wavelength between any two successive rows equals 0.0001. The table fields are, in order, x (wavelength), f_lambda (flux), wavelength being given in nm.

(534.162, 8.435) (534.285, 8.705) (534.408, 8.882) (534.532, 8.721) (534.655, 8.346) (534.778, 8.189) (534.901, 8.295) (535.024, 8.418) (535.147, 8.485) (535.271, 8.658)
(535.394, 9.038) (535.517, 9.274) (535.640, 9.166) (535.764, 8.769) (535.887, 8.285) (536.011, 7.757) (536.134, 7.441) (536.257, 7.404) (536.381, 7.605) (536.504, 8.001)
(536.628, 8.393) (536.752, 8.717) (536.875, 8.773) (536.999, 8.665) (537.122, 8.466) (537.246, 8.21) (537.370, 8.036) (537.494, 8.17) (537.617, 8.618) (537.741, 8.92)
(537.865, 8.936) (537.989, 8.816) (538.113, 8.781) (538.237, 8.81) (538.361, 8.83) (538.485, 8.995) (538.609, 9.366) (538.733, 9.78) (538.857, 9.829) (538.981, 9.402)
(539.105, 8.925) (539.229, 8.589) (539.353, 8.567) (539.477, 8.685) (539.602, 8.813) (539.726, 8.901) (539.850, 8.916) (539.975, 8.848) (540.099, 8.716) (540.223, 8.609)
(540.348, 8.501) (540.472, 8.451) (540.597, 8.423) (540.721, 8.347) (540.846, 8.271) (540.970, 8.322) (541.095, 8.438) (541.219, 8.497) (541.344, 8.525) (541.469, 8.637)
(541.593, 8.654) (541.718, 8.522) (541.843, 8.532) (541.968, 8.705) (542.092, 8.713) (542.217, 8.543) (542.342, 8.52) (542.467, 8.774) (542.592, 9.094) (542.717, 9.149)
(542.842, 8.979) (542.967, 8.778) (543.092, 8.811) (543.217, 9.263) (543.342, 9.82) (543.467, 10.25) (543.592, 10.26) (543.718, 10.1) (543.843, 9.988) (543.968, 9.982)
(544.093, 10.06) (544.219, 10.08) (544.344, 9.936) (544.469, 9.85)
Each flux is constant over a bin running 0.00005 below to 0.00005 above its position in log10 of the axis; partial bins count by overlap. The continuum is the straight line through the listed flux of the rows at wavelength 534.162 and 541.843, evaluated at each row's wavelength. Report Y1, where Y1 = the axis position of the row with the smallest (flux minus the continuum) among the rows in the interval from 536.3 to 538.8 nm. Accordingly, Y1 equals 536.381 nm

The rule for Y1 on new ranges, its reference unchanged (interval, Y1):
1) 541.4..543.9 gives 542.342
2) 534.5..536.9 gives 536.257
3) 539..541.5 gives 540.846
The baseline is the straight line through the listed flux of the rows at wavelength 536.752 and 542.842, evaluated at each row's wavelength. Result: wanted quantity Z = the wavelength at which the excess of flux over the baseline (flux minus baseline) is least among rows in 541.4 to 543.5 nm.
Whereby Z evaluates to 542.342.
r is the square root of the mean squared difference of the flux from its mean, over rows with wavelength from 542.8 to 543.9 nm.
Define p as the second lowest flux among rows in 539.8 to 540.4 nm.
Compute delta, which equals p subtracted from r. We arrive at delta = -8.02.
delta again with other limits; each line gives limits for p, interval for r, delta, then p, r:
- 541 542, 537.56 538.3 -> -8.39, 8.497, 0.10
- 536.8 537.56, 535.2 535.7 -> -7.94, 8.17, 0.23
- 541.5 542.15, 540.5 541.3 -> -8.46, 8.532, 0.08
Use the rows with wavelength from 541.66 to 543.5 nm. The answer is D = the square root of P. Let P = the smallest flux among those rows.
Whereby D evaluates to 2.92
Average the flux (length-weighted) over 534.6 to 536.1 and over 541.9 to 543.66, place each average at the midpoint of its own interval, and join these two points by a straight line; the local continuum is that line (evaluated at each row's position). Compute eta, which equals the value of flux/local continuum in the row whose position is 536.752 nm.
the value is 1.01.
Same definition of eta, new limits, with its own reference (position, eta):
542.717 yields 1.00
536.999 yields 1.00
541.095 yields 0.94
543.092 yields 0.96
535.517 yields 1.08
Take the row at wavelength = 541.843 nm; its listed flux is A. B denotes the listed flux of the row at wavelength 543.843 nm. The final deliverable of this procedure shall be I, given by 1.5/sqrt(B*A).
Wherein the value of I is 0.162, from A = 8.532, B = 9.988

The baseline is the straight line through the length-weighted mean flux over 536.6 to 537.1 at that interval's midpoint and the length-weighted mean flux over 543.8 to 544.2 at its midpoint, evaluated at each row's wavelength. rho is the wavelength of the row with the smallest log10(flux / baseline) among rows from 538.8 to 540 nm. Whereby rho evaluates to 539.353 nm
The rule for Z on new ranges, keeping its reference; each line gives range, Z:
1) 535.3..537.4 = 536.257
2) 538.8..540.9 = 540.846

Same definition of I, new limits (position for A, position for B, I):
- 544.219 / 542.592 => 0.157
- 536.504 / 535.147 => 0.182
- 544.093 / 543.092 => 0.159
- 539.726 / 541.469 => 0.171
